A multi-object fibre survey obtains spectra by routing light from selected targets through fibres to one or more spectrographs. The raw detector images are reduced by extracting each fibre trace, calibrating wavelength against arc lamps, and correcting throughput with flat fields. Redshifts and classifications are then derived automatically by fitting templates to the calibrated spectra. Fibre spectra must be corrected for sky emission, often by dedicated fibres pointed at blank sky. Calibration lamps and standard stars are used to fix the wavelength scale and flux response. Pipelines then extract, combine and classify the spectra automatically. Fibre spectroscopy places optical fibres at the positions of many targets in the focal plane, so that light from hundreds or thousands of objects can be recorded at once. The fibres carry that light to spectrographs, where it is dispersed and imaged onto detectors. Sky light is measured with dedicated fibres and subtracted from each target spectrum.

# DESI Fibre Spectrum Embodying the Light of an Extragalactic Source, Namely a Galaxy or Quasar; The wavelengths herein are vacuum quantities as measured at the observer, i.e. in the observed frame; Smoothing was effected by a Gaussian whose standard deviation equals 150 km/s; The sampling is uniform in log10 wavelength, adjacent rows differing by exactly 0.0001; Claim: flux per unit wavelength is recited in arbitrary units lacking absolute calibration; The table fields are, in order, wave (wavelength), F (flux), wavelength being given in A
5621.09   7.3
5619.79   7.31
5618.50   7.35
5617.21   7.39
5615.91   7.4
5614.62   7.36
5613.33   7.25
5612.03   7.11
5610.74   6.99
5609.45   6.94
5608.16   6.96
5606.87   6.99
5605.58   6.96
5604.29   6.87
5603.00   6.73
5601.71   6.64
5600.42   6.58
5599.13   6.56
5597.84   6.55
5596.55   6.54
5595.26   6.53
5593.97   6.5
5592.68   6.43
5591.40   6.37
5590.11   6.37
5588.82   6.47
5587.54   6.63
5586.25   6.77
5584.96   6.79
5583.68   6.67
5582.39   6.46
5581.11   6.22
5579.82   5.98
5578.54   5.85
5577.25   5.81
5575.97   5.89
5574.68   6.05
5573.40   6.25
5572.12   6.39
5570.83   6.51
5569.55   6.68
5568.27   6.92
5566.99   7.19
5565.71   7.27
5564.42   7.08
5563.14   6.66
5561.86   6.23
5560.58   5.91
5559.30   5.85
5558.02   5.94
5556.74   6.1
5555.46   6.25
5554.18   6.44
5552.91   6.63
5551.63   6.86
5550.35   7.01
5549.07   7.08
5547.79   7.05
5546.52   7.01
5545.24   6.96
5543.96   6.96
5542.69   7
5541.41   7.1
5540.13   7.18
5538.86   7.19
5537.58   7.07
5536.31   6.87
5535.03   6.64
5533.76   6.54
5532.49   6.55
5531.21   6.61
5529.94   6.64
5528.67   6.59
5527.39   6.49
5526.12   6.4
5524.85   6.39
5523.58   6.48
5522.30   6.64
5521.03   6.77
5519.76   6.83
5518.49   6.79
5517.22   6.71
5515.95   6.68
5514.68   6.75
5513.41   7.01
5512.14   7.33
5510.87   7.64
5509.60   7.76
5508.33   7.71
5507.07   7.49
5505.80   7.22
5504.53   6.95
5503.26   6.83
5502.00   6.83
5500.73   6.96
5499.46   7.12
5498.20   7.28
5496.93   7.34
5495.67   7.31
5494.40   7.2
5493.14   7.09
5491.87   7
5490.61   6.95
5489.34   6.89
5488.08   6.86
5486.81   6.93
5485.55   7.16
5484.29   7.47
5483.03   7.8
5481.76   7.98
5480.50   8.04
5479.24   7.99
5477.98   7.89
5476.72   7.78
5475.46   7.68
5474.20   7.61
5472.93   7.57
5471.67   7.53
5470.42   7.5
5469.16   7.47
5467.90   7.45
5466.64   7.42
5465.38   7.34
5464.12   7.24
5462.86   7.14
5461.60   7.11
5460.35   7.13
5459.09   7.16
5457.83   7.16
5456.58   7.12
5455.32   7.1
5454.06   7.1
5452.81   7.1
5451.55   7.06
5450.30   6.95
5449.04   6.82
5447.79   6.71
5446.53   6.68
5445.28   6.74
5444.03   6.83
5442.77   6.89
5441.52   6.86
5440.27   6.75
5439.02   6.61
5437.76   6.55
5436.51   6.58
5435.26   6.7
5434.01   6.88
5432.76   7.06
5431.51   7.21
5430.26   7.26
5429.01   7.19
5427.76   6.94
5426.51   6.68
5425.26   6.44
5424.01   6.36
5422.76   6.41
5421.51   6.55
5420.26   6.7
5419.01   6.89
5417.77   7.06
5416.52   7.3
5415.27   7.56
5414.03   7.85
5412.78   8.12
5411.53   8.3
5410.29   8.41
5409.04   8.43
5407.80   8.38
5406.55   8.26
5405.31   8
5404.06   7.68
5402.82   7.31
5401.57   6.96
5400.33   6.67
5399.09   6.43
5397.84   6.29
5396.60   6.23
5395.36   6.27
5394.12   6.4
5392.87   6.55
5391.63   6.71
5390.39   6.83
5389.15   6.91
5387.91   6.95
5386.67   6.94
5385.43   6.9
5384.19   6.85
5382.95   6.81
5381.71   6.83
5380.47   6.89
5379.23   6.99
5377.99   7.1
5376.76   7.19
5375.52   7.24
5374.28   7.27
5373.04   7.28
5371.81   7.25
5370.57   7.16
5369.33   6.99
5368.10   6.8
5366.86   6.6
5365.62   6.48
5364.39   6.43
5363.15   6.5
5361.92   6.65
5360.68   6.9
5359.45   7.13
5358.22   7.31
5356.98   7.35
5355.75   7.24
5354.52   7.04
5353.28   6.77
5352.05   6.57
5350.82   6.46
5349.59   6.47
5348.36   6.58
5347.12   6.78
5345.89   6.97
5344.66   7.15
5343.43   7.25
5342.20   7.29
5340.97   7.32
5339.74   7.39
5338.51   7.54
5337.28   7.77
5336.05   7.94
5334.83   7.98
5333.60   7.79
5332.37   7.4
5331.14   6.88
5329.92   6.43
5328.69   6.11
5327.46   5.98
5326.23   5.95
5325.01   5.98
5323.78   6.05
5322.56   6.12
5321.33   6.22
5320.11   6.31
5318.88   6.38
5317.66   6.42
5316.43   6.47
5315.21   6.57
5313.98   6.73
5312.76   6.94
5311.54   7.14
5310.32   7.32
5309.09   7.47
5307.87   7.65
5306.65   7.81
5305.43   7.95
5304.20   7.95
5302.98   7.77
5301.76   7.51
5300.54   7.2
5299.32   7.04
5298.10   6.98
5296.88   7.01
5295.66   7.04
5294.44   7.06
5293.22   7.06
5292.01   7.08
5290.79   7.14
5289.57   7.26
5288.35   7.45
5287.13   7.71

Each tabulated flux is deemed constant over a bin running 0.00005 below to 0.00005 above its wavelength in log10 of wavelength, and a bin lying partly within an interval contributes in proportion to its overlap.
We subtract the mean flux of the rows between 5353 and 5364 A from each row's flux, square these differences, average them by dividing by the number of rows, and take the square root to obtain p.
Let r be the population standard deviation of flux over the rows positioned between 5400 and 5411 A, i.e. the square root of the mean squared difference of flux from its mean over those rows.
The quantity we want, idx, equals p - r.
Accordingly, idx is -0.35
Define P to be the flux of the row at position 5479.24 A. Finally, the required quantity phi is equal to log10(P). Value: 0.90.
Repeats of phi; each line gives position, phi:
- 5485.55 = 0.85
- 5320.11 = 0.80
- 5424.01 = 0.80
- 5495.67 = 0.86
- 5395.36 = 0.80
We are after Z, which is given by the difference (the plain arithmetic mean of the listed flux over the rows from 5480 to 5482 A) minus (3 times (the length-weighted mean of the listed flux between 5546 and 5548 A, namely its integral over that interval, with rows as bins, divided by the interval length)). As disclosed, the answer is -13.1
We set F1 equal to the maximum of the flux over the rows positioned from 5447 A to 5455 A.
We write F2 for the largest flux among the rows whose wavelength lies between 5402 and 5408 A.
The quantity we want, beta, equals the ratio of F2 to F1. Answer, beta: 1.18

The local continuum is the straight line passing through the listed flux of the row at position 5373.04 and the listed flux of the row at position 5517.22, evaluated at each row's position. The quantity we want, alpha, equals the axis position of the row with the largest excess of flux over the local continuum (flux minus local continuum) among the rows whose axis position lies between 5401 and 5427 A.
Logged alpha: 5409.04 A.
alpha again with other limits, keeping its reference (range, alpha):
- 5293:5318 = 5305.43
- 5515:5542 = 5538.86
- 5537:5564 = 5538.86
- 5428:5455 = 5430.26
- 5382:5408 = 5407.80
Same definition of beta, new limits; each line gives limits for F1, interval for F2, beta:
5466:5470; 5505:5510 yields 1.04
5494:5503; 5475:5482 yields 1.10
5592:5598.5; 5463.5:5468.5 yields 1.14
